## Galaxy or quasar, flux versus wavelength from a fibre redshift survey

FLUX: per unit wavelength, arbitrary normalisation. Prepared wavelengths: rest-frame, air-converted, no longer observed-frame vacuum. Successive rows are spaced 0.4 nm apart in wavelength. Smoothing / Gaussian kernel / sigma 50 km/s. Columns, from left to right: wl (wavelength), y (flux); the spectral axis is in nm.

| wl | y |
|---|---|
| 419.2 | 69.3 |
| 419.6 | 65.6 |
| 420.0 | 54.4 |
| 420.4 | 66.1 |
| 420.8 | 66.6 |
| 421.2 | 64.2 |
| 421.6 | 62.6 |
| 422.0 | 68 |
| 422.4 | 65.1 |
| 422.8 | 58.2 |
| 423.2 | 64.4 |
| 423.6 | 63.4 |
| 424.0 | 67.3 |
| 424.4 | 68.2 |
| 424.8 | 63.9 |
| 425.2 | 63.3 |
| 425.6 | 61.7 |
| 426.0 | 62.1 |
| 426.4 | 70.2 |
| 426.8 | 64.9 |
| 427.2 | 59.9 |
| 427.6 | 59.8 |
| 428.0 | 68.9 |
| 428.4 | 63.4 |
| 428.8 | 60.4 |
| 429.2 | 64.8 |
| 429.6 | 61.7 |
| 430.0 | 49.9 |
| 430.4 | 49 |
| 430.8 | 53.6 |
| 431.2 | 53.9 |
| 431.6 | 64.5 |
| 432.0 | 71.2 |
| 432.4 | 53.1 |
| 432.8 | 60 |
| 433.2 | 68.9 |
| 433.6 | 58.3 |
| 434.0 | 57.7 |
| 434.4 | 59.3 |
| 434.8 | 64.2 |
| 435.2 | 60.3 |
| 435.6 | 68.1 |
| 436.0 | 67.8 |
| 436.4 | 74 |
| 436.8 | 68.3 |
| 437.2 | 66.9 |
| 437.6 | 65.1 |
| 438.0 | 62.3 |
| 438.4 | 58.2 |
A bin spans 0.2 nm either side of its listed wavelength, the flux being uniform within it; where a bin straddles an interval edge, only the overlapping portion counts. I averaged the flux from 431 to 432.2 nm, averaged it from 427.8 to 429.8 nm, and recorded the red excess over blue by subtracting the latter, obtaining -1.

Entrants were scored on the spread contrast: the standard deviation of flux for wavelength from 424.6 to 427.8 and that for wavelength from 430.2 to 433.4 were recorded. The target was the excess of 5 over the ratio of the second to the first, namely 2.6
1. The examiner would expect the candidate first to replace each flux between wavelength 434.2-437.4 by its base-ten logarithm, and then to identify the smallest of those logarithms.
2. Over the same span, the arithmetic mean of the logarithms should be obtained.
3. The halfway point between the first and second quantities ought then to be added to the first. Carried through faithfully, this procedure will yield 3.57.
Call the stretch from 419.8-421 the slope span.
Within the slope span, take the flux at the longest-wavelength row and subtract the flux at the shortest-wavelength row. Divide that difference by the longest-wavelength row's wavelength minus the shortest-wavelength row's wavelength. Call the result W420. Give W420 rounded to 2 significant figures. 15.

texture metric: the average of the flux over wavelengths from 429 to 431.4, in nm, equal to 55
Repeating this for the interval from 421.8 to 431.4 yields 62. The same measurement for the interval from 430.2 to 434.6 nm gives 59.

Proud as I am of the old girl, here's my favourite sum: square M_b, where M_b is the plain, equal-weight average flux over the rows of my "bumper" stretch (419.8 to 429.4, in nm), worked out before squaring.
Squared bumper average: 4074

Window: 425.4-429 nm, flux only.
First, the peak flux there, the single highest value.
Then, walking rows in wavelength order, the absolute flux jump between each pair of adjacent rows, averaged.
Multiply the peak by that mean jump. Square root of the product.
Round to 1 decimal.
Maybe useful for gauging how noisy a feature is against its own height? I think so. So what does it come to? 17.9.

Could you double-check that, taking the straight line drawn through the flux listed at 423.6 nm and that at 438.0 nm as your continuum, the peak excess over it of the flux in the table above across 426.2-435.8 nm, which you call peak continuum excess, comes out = 8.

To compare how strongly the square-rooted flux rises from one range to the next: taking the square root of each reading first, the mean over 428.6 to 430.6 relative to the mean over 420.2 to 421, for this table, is 0.93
